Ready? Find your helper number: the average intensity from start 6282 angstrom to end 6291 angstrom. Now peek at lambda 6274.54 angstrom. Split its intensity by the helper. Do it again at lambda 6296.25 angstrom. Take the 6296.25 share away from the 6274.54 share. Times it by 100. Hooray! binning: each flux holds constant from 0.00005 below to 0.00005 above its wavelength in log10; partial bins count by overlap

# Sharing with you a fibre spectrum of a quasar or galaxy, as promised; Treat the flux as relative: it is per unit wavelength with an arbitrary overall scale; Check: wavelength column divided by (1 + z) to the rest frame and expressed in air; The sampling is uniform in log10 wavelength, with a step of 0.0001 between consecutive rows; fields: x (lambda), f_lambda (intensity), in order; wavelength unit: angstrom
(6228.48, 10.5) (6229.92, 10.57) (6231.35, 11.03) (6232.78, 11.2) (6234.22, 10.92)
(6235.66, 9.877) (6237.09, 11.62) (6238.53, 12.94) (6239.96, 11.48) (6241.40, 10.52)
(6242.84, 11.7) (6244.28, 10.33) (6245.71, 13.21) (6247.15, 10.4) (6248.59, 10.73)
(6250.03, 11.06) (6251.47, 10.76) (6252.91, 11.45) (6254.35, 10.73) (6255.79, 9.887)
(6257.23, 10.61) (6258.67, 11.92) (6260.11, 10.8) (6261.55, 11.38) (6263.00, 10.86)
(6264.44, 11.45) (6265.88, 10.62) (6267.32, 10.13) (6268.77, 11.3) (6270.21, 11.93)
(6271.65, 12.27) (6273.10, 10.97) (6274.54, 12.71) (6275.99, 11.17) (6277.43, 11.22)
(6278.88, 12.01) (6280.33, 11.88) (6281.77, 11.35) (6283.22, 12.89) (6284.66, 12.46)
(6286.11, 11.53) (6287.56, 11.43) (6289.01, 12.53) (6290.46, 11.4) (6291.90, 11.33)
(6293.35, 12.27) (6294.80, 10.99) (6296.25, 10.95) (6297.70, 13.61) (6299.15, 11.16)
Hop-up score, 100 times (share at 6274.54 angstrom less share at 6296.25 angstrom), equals 15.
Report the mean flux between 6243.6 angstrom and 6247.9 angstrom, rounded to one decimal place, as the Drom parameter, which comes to 11.3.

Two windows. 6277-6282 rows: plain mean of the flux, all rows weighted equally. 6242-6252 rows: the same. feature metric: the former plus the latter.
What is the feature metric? 22.8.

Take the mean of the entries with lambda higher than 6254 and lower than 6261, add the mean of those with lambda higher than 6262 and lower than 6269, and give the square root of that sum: 4.65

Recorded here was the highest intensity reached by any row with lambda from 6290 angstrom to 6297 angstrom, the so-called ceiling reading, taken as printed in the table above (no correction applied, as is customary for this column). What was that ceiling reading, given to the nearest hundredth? 12.27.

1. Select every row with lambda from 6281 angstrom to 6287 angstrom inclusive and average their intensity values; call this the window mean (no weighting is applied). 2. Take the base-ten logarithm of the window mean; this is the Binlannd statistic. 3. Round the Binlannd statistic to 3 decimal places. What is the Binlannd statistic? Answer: 1.081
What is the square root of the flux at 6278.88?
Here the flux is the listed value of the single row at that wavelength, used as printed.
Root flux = 3.47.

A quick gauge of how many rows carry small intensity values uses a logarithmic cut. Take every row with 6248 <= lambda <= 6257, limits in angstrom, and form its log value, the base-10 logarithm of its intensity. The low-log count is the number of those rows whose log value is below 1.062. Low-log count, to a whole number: 6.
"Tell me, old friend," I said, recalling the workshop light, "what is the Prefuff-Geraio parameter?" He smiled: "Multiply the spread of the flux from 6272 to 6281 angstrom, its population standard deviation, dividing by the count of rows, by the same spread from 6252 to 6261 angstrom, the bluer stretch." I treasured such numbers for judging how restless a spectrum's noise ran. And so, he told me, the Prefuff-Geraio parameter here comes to 0.39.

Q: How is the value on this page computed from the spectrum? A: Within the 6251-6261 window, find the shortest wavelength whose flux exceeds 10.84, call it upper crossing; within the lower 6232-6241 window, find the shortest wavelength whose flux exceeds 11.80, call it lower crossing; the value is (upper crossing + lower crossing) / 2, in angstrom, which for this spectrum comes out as 6245.7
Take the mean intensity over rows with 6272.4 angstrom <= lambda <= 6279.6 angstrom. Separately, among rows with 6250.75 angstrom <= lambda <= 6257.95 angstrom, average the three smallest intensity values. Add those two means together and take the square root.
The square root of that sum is 4.69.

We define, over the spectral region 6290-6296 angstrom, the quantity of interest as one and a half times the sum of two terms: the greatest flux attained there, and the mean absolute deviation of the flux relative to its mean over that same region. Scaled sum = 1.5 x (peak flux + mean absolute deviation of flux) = 19.0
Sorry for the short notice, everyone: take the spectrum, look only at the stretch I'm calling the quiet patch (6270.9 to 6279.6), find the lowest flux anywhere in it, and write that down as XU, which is 10.97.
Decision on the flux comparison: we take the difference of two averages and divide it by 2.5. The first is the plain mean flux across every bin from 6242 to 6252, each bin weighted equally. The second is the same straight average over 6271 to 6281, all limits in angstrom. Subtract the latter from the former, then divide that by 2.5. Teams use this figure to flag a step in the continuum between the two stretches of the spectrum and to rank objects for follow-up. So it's -0.2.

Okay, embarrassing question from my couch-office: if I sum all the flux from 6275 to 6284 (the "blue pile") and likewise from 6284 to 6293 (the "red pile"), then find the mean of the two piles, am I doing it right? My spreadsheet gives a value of 70.6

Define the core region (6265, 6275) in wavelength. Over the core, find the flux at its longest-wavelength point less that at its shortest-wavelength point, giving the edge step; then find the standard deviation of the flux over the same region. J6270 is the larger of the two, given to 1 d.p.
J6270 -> 2.1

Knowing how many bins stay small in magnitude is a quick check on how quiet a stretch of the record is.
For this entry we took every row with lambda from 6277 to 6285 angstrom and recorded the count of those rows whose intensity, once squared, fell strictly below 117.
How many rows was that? 0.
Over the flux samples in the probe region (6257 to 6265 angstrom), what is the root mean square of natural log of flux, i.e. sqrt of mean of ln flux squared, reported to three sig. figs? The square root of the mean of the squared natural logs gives 2.41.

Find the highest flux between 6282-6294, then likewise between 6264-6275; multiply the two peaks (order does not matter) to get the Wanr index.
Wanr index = 164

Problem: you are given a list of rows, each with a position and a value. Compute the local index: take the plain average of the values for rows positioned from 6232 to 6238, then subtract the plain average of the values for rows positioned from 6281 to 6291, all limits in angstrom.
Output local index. -1.0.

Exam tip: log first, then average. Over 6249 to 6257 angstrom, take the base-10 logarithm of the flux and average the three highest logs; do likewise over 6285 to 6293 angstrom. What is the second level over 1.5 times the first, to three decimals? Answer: 0.684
